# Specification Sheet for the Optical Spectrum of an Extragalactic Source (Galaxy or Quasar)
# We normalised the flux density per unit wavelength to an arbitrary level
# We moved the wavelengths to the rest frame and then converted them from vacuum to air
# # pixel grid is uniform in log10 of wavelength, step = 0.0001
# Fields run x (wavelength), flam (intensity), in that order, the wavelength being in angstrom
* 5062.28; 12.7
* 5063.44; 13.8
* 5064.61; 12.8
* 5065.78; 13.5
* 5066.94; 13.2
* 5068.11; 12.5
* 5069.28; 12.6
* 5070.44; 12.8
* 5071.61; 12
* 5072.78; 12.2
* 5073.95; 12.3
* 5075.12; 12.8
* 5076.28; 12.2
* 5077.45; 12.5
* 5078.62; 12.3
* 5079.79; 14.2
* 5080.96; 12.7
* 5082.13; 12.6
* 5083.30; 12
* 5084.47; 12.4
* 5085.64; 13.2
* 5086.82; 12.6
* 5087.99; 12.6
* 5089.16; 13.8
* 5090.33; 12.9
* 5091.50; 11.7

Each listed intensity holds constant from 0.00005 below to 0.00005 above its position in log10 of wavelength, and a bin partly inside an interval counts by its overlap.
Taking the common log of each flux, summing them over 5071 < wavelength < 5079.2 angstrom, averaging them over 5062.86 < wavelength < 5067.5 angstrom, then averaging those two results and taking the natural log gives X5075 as 1.48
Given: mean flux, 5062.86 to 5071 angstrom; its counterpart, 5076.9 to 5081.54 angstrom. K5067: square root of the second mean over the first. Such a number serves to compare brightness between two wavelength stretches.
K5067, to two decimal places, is 1.00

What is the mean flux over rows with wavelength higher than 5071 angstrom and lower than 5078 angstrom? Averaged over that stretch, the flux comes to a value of 12.3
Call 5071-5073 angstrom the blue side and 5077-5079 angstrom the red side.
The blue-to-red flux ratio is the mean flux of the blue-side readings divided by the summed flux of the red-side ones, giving 0.49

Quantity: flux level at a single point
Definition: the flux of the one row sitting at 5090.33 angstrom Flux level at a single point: 12.9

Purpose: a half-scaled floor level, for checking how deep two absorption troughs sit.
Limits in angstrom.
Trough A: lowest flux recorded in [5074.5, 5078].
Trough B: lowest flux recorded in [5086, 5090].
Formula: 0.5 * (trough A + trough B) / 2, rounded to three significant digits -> 6.20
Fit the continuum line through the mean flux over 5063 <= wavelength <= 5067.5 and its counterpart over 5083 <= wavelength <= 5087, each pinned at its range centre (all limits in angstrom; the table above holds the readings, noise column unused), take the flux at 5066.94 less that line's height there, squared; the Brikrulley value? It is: 0.00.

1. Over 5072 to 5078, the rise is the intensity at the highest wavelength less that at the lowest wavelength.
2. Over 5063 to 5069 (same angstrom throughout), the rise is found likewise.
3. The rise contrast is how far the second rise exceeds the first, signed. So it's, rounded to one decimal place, -1.6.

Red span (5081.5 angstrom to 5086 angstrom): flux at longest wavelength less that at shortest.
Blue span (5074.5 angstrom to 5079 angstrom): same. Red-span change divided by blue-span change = -1.2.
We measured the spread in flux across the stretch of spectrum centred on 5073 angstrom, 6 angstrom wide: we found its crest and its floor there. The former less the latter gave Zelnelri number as 0.8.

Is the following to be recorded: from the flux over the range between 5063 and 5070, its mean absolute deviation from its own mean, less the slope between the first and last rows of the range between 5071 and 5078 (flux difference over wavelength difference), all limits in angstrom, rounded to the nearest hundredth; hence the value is 0.35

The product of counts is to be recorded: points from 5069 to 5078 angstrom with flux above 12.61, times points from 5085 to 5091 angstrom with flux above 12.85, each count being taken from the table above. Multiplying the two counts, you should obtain 6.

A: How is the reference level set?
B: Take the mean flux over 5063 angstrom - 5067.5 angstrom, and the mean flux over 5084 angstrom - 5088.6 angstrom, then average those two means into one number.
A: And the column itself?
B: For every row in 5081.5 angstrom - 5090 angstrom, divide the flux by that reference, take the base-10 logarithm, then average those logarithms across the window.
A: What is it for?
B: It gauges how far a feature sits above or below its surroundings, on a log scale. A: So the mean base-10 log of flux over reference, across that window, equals -0.009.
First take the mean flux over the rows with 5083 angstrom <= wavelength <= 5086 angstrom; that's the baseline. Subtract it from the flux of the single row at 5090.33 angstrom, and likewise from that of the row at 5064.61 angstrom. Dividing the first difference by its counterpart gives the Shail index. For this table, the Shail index 1.4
